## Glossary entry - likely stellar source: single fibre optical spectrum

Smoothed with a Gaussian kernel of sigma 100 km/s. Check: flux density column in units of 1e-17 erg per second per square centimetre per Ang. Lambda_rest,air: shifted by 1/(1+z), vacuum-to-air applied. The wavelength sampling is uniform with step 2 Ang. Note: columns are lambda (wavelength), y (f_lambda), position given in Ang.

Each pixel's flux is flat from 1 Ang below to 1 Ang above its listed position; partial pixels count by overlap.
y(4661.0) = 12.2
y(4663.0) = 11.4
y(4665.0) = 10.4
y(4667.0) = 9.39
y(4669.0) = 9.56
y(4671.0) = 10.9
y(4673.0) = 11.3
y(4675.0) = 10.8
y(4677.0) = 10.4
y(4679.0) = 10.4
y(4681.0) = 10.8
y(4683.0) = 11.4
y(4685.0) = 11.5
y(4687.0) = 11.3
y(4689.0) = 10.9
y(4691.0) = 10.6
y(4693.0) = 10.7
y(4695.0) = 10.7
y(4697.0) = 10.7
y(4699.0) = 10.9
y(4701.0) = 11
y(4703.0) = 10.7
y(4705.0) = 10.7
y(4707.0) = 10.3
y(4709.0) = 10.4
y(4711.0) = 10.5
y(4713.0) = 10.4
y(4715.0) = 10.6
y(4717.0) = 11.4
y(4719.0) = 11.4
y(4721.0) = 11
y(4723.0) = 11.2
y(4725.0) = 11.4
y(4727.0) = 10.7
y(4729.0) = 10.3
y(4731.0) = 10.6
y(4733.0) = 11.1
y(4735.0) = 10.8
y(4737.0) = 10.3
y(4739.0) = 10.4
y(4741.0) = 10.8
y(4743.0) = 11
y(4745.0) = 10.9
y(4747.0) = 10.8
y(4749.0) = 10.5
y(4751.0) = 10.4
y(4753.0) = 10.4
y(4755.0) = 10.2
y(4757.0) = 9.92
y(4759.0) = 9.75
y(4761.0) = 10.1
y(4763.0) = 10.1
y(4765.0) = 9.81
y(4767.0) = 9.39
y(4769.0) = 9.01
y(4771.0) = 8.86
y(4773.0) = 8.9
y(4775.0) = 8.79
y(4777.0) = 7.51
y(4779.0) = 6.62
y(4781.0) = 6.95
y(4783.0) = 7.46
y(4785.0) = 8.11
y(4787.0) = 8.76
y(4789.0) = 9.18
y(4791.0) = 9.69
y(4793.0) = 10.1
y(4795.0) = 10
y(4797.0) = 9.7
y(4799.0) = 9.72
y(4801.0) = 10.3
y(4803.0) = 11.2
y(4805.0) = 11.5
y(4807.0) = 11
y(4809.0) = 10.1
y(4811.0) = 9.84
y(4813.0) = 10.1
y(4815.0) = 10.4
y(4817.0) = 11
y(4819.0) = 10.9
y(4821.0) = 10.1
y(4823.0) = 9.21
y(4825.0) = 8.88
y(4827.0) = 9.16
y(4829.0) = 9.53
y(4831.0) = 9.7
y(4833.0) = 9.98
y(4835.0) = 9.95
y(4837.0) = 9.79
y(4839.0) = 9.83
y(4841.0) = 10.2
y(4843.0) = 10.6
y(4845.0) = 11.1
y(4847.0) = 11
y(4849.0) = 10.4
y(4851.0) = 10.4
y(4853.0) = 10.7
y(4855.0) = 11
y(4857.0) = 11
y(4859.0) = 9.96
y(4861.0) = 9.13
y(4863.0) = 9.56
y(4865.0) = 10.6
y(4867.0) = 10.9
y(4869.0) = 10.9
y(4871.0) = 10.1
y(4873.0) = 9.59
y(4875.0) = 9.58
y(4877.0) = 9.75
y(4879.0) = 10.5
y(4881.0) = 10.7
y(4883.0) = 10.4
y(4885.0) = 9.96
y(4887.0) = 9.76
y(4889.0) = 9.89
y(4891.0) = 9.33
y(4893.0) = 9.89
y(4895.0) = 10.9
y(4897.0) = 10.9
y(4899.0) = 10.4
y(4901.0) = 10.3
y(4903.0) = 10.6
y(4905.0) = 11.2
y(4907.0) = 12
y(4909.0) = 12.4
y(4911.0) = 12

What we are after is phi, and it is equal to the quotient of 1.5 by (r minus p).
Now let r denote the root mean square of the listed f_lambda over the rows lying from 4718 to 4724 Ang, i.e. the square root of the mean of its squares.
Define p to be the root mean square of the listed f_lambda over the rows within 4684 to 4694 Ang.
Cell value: 7.7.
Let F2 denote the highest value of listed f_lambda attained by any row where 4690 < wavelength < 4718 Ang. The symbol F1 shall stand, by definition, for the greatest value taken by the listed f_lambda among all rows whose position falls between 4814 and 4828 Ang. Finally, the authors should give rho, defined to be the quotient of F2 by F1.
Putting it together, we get 1.04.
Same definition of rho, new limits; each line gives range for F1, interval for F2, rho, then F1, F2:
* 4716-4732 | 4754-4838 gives 1.01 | 11.4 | 11.5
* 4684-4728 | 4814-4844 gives 0.96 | 11.5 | 11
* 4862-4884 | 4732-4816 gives 1.06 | 10.9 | 11.5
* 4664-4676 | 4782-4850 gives 1.02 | 11.3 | 11.5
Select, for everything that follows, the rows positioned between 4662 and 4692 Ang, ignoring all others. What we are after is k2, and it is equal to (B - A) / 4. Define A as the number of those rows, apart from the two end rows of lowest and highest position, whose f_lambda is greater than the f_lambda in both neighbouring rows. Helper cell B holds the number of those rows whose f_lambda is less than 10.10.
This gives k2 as 0.0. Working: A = 2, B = 2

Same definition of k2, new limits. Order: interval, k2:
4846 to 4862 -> 0.5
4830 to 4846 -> 1.0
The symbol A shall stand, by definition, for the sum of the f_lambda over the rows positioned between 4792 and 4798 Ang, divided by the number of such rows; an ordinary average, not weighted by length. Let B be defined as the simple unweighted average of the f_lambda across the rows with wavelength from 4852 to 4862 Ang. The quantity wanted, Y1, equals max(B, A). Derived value 10.4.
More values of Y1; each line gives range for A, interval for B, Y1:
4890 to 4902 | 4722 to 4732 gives 10.8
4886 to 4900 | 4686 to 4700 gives 10.8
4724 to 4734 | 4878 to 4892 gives 10.8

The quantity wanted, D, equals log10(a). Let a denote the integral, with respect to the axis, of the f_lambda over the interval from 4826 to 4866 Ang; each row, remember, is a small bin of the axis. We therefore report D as 2.61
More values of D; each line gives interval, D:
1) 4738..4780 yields 2.61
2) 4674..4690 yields 2.24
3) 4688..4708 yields 2.33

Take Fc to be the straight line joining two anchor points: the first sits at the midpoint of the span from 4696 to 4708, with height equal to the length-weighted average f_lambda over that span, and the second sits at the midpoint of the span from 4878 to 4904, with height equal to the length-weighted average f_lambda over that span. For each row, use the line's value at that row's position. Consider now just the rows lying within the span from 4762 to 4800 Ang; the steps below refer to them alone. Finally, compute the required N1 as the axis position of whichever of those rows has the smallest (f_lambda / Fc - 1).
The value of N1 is 4779.0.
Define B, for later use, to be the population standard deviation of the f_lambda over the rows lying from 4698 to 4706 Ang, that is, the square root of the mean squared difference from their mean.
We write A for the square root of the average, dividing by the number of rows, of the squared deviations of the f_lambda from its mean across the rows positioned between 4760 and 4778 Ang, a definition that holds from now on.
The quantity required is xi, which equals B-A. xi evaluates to -0.6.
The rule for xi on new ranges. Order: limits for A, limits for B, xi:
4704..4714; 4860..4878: 0.5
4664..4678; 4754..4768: -0.4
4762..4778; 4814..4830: 0.0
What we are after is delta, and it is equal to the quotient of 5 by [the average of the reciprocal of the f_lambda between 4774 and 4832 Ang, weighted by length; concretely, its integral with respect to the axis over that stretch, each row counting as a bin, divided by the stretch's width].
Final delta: 46.6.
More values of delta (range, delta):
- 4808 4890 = 50.6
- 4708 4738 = 54.0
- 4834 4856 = 52.2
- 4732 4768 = 51.7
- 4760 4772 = 47.6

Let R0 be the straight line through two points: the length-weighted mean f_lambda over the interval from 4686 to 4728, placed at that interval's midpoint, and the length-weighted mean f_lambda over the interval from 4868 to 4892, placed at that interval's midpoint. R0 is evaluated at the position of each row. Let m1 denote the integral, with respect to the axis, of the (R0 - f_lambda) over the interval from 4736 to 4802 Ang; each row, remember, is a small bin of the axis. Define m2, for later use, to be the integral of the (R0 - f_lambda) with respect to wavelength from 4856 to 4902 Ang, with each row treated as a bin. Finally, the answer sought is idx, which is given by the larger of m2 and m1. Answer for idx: 67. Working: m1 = 67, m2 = -6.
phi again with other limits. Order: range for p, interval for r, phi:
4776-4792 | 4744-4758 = 0.6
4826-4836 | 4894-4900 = 1.4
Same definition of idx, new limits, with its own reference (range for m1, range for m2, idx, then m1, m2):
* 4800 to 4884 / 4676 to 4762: 6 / -3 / 6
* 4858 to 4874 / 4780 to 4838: 37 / 0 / 37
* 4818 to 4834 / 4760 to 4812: 59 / 10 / 59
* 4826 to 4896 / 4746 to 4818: 63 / -3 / 63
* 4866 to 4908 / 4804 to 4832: 6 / -15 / 6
